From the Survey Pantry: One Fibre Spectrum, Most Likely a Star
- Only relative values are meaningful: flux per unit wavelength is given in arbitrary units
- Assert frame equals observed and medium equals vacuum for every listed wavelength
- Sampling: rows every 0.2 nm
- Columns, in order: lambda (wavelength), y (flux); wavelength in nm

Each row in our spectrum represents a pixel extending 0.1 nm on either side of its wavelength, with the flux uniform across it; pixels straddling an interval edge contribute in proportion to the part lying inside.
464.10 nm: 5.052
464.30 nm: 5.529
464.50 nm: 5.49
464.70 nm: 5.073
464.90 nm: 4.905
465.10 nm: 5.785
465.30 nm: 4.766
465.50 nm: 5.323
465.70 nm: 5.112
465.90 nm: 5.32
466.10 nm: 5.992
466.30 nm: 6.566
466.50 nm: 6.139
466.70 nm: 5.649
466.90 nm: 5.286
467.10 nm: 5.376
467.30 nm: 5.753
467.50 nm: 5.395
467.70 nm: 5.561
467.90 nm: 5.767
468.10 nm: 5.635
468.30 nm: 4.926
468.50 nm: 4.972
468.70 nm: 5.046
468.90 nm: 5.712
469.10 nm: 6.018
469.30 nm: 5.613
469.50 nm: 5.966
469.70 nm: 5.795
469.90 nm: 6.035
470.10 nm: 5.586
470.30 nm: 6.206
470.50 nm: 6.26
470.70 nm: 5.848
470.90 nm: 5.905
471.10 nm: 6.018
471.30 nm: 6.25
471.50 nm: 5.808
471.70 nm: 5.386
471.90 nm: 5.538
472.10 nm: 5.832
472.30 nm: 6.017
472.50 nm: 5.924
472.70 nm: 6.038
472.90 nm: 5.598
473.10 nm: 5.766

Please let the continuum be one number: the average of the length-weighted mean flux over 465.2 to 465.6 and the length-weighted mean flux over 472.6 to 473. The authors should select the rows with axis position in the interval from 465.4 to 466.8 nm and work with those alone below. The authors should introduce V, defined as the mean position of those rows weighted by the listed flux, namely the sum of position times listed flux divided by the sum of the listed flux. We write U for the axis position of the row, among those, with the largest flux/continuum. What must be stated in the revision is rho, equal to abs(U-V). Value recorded 0.18 nm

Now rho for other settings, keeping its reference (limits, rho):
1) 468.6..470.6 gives 0.88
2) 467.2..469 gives 0.19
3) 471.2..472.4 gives 0.50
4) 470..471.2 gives 0.10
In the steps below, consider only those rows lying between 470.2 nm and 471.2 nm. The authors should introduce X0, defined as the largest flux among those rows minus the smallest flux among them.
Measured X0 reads 0.41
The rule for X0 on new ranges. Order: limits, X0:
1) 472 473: 0.44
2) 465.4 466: 0.21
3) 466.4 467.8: 0.85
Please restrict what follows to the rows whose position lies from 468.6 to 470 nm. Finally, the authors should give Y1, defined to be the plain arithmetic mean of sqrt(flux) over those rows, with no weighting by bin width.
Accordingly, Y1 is 2.40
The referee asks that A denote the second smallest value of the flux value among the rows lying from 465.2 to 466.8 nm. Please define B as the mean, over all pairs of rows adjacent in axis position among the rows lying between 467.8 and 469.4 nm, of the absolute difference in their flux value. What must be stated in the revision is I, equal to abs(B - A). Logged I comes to 4.8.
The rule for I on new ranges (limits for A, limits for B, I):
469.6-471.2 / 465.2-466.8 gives 5.3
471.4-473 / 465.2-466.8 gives 5.1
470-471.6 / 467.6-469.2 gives 5.5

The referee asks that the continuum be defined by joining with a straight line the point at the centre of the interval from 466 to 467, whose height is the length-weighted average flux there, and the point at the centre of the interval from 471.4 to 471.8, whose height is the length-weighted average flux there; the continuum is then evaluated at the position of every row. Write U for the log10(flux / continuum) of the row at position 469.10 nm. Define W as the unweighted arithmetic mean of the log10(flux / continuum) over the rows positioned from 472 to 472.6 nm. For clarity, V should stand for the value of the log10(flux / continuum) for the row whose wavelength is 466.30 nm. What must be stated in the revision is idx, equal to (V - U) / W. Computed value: 0.9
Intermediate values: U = 0.019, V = 0.044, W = 0.03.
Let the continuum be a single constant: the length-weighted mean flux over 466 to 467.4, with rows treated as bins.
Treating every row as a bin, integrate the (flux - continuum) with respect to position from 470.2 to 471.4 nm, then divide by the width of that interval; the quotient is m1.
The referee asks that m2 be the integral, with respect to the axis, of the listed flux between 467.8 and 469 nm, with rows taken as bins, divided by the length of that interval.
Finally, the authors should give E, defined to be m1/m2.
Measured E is 0.048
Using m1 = 0.26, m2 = 5.34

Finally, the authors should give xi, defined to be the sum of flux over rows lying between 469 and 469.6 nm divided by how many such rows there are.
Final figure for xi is 5.87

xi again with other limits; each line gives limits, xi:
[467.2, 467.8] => 5.57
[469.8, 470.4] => 5.94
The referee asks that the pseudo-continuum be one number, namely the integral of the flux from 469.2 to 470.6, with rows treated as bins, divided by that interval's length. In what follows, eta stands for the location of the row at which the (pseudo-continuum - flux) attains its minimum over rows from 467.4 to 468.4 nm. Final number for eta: 467.90 nm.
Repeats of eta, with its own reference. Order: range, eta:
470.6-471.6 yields 471.30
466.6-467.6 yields 467.30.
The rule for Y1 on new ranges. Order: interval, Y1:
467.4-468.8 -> 2.31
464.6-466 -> 2.28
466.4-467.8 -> 2.36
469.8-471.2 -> 2.44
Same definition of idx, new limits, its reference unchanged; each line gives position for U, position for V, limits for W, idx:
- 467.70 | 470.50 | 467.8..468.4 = -2.1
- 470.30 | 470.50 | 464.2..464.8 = -0.1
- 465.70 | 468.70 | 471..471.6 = 0.3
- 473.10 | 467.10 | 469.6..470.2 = -8.3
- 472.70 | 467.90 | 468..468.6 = 0.9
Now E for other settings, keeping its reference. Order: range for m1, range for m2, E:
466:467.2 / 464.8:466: 0.002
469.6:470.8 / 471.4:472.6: 0.023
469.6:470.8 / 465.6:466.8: 0.023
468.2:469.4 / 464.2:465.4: -0.084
